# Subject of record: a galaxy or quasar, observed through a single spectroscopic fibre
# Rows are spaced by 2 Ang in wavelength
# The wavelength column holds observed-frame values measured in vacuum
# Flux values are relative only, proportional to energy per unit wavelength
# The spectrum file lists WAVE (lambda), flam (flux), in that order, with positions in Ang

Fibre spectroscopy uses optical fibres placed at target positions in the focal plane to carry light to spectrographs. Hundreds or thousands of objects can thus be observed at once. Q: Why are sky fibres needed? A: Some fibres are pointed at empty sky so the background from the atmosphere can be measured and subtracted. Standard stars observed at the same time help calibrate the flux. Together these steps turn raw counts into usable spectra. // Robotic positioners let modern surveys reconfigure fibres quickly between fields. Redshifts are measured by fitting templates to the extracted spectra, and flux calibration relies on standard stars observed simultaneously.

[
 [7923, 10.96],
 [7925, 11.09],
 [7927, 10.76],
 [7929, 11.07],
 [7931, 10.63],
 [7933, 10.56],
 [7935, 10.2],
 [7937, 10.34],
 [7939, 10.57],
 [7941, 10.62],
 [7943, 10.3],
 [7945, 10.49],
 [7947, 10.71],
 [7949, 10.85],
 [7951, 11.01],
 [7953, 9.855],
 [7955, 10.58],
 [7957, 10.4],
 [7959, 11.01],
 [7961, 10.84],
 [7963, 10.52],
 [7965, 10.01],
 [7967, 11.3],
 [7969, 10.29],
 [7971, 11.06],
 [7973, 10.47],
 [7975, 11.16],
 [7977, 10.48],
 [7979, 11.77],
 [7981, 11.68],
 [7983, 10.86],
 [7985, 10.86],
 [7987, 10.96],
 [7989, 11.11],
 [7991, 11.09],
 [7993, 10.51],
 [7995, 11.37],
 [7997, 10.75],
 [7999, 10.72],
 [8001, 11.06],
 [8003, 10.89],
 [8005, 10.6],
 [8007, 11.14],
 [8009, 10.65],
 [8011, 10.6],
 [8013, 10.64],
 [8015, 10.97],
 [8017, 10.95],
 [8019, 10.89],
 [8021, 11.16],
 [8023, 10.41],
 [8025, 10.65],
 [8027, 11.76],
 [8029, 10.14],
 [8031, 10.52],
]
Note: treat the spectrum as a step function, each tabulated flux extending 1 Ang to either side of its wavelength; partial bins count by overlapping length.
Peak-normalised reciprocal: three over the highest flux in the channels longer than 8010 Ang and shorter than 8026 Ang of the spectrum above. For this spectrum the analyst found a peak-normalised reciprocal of 0.269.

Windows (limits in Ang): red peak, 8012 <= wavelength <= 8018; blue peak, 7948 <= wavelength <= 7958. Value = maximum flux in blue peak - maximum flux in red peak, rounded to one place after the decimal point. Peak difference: 0.0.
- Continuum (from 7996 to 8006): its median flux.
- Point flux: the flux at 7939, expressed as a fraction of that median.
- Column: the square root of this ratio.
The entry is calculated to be 0.99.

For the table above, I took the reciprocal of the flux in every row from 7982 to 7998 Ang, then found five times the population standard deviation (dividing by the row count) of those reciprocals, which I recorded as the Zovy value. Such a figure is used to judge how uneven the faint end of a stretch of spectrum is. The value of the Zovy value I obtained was 0.0101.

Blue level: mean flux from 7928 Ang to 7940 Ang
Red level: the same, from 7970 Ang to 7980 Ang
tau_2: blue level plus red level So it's 21.55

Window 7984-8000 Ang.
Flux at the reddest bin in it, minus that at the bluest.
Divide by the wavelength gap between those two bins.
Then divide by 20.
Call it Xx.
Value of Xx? -0.0005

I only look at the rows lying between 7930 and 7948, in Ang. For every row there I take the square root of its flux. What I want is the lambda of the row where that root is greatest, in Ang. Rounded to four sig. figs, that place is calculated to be 7947 Ang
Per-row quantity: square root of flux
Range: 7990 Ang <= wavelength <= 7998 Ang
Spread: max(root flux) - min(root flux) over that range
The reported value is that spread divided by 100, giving 0.0013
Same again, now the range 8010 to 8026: 0.0011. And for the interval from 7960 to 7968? 0.0020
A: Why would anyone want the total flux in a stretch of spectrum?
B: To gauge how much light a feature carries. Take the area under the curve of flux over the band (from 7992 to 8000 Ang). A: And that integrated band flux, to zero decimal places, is 87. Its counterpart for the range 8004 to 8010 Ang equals 65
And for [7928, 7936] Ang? 85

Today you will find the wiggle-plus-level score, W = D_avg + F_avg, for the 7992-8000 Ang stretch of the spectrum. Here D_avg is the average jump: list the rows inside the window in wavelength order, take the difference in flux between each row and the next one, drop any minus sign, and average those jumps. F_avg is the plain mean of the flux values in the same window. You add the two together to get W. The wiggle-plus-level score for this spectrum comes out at 11.3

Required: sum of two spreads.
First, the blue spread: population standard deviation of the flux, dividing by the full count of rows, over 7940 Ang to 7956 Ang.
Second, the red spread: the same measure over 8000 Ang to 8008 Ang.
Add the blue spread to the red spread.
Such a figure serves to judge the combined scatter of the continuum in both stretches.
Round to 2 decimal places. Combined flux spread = 0.54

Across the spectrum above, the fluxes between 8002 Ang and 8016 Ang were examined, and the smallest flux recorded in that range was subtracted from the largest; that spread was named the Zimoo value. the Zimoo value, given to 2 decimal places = 0.54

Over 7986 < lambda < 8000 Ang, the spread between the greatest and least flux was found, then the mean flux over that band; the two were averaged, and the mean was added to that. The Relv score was 16.8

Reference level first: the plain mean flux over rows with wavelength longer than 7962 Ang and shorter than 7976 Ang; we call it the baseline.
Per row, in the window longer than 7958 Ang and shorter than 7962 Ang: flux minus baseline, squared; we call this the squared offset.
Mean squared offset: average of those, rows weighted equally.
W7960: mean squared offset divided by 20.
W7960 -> 0.0032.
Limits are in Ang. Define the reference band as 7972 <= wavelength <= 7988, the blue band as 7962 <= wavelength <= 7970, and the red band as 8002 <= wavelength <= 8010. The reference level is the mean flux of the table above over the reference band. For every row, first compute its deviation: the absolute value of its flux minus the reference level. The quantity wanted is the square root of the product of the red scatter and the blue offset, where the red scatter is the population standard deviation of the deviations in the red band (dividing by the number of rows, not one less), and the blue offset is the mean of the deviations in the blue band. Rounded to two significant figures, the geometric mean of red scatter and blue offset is 0.30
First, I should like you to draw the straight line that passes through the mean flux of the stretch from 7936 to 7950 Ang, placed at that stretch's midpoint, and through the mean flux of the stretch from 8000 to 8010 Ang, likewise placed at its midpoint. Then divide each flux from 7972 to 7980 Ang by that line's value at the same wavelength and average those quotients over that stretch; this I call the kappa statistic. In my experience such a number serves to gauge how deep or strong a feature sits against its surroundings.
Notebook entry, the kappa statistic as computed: 1.02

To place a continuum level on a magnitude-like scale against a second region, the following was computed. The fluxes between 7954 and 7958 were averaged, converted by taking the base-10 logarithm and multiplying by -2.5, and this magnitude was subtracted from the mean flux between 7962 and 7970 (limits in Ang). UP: 13.1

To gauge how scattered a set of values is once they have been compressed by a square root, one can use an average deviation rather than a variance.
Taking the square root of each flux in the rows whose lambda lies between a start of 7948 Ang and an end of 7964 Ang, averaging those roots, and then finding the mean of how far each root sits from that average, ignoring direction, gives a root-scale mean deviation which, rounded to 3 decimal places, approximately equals 0.045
